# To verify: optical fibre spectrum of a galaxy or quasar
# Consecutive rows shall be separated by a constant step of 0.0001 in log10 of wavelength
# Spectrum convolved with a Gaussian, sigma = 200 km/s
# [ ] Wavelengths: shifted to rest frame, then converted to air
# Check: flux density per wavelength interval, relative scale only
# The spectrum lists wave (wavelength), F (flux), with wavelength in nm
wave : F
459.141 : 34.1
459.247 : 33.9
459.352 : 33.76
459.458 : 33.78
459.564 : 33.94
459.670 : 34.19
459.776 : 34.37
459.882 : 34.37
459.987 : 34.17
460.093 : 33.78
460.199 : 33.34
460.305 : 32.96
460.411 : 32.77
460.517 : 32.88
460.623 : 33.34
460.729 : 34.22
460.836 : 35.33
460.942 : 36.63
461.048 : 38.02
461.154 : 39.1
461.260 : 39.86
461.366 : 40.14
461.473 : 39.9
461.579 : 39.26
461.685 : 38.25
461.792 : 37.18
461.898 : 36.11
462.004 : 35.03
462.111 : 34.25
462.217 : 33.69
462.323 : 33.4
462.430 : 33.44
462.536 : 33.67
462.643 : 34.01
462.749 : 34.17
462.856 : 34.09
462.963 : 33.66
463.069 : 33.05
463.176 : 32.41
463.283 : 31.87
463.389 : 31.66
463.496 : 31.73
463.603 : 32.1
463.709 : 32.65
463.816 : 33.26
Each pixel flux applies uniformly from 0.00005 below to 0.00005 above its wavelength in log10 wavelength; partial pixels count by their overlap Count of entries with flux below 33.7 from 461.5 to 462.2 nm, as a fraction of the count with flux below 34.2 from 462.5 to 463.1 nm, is 0.00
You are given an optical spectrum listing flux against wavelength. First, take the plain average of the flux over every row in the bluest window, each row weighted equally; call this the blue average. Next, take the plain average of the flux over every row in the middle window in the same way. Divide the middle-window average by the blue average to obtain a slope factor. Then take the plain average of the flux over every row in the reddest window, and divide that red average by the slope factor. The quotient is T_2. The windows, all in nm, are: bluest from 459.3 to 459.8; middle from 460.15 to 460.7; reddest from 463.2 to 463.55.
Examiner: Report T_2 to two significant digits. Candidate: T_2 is 33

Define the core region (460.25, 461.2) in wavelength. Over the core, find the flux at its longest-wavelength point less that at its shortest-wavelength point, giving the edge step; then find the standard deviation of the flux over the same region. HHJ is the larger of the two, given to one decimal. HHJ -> 6.1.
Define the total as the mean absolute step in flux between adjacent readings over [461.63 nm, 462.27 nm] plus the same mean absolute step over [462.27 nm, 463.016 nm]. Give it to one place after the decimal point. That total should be 1.1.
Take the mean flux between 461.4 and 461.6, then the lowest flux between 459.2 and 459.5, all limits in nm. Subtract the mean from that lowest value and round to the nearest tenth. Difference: -5.8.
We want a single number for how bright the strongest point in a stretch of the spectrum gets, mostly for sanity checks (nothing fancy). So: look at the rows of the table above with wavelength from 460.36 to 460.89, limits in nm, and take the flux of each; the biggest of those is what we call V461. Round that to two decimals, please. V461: 35.33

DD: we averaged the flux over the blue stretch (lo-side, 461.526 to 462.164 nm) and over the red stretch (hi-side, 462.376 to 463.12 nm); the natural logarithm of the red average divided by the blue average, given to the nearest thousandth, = -0.084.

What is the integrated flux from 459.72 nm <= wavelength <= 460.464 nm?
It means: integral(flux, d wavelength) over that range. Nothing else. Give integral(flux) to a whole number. 25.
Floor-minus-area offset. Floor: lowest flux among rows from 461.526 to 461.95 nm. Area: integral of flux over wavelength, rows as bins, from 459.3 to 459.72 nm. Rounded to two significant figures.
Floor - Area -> 22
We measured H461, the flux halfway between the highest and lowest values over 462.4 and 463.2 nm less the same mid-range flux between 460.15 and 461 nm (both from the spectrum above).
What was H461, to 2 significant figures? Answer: -1.4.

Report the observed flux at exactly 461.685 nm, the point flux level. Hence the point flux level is 38.25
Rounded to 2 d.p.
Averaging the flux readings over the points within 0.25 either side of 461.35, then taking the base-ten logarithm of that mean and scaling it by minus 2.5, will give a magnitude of -4.00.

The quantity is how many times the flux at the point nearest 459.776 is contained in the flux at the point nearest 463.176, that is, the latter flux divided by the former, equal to 0.94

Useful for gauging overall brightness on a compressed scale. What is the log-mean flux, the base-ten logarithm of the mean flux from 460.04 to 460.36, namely 1.523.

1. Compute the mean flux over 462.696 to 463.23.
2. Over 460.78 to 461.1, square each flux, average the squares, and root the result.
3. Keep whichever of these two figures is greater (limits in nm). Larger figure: 36.7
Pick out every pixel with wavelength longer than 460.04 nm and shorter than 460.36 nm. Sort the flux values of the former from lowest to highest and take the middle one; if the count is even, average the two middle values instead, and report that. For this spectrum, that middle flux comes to 33.3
